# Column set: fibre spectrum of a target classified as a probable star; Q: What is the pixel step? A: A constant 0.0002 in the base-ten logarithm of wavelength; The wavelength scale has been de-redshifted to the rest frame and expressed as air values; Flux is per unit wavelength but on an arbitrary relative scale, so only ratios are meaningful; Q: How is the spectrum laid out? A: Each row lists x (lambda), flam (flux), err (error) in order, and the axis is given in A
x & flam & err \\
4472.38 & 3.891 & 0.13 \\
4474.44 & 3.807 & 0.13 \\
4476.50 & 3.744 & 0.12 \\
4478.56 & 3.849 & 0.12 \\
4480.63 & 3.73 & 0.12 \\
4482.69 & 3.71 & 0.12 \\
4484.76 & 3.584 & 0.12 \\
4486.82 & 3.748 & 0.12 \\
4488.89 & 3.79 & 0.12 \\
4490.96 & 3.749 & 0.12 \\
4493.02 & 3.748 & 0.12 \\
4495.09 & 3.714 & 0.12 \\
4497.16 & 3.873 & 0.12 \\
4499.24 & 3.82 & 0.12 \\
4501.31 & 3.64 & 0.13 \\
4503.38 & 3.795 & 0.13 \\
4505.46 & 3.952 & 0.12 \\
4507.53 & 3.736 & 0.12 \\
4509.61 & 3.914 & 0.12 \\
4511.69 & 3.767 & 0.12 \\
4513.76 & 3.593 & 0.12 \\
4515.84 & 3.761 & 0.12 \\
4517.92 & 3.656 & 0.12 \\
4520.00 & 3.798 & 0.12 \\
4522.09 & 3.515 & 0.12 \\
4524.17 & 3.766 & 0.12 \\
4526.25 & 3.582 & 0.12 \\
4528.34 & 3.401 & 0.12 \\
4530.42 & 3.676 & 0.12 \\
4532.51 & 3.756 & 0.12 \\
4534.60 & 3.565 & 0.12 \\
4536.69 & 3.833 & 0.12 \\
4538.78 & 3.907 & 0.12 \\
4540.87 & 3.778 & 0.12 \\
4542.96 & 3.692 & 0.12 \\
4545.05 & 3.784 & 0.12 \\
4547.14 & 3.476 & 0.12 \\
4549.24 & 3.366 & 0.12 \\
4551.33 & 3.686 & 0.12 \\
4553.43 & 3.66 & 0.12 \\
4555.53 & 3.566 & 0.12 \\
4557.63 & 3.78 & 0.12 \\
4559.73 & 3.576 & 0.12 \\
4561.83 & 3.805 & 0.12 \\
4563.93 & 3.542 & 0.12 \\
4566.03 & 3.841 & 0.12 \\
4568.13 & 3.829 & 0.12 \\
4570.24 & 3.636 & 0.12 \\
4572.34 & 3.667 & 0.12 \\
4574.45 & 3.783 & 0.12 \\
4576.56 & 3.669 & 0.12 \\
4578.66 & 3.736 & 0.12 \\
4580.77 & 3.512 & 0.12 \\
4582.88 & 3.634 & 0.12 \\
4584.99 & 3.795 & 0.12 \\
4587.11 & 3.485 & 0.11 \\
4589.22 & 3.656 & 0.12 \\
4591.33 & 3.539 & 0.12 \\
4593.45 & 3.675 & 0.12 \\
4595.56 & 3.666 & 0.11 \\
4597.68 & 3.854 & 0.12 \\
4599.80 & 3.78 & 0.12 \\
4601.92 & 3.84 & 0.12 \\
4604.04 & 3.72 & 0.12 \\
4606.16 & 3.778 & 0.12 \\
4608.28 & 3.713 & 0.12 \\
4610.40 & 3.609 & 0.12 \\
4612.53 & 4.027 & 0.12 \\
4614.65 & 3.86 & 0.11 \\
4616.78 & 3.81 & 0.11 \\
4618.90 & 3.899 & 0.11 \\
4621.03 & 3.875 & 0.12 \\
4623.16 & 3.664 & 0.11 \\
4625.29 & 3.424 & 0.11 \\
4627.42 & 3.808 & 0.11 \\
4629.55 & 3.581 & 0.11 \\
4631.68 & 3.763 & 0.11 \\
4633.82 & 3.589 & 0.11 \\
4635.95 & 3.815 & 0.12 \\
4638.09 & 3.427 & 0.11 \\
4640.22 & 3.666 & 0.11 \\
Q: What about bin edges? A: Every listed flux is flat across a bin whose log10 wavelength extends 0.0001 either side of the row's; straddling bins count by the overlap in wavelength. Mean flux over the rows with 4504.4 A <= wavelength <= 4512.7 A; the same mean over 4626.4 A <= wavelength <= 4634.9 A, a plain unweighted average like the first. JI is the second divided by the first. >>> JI 0.96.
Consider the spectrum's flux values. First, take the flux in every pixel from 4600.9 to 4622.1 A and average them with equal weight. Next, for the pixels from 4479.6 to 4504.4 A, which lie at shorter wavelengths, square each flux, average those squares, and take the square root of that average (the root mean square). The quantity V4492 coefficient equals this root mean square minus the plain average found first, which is -0.07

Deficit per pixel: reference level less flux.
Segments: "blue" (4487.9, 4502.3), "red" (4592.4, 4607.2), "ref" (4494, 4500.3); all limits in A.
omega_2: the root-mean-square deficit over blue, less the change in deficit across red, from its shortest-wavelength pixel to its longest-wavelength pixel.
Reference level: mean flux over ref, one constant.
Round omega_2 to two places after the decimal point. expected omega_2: 0.18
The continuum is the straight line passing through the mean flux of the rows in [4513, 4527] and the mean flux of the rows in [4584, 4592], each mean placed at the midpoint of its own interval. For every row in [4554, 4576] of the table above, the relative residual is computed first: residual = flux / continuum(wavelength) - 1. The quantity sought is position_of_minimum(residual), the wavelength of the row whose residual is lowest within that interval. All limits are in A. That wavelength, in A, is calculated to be 4563.93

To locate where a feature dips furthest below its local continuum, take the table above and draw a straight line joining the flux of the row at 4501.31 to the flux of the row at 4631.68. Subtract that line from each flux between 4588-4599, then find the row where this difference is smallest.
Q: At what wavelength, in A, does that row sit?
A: 4591.33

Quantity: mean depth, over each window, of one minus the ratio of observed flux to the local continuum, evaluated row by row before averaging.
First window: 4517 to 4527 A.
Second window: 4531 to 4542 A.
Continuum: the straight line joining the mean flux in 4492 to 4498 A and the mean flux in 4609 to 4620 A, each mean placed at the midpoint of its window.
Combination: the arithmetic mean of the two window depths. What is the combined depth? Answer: 0.021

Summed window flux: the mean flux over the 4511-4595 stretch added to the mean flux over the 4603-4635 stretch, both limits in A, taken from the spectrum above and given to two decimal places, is 7.41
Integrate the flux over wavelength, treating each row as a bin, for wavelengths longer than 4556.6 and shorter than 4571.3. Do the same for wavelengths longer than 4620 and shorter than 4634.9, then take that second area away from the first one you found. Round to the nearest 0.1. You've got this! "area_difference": -0.1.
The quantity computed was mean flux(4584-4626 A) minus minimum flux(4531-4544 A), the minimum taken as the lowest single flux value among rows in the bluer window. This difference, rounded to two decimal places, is 0.17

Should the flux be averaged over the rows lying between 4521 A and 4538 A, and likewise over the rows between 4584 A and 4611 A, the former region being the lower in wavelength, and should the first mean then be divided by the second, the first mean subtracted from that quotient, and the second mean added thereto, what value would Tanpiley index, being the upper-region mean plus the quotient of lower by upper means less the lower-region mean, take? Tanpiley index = 1.05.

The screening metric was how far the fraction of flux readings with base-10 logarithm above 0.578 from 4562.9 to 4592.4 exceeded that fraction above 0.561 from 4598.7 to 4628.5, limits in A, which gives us -0.64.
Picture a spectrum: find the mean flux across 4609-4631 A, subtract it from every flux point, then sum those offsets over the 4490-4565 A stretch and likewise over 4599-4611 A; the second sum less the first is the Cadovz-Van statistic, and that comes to 1.9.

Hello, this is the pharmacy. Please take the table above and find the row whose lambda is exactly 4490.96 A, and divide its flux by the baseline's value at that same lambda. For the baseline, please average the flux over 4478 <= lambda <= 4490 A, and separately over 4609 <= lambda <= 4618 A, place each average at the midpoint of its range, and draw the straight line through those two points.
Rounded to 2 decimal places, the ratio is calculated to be 1.00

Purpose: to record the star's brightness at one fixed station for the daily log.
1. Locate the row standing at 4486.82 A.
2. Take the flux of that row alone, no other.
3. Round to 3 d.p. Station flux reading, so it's 3.748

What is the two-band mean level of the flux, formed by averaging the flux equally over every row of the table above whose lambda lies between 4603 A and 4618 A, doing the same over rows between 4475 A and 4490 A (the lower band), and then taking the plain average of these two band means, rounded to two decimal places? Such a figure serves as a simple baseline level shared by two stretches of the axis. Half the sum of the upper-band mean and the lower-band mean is 3.76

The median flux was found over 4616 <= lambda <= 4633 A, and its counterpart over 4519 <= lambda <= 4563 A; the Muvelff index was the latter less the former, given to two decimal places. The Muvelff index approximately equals -0.10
